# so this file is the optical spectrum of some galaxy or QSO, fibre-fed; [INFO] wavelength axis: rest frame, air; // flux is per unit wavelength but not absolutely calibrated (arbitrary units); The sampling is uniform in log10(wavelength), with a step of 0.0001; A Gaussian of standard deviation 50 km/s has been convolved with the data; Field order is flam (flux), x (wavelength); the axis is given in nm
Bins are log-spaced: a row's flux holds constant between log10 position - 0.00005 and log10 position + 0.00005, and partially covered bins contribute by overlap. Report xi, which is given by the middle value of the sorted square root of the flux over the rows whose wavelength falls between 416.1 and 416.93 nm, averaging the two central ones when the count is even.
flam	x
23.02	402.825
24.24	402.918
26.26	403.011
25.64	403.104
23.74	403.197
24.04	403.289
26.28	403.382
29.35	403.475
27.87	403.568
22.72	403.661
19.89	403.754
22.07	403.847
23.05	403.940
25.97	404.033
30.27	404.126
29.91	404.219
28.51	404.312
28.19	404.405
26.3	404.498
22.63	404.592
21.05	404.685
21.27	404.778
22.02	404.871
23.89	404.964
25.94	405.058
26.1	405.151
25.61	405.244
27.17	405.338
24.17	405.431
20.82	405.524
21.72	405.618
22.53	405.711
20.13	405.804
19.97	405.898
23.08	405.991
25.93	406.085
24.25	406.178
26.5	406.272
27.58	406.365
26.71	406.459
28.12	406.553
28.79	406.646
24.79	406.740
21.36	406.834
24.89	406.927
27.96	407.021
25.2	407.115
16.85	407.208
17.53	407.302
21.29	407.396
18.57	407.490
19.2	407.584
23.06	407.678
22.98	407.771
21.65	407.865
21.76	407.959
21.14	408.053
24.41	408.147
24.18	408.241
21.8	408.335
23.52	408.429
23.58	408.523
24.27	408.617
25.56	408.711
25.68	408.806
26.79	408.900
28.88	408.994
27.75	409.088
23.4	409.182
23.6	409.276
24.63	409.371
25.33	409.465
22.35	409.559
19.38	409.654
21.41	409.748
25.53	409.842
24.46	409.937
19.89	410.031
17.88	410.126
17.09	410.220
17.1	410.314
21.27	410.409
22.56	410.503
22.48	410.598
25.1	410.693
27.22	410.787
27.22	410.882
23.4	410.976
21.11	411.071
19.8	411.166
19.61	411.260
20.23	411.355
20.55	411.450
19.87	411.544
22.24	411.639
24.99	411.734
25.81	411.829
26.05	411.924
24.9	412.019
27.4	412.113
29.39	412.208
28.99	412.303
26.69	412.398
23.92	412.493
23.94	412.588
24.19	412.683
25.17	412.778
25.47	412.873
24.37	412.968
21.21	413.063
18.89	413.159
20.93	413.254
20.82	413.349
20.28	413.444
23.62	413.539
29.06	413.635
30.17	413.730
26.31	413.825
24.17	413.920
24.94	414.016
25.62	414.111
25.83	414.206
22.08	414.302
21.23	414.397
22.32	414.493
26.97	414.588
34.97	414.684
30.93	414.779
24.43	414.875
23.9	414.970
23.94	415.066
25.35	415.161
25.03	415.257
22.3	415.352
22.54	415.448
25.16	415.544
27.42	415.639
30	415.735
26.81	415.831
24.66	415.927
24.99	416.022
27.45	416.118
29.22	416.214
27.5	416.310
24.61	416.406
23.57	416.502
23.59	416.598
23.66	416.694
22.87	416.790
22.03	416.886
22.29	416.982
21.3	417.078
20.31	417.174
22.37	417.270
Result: 4.86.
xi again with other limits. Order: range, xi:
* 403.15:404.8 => 5.00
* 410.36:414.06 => 4.92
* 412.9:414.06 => 4.89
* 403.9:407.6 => 4.95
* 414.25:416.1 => 5.00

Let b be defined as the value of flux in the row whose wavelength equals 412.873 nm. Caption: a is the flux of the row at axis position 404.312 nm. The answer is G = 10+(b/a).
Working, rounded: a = 28.51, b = 25.47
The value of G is 10.9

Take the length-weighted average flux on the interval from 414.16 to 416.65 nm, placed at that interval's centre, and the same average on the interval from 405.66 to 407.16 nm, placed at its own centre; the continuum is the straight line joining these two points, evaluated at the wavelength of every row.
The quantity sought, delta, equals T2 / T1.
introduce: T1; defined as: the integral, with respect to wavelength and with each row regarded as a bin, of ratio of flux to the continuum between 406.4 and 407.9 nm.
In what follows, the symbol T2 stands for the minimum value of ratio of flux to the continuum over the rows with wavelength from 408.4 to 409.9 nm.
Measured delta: 0.554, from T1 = 1.39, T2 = 0.77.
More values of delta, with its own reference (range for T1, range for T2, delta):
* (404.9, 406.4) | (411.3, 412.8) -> 0.540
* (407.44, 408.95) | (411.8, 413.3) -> 0.534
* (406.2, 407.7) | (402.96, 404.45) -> 0.567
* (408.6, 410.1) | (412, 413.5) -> 0.514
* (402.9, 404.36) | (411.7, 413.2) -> 0.488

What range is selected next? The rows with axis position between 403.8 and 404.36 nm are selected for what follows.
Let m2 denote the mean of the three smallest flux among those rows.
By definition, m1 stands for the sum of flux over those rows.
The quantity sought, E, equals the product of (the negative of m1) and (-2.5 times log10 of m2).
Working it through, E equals 549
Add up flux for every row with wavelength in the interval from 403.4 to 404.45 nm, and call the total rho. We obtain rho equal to 288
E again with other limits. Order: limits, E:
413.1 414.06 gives 778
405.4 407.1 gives 1436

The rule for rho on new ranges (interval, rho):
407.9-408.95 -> 263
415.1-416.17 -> 282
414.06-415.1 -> 282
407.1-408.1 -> 229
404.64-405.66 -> 260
